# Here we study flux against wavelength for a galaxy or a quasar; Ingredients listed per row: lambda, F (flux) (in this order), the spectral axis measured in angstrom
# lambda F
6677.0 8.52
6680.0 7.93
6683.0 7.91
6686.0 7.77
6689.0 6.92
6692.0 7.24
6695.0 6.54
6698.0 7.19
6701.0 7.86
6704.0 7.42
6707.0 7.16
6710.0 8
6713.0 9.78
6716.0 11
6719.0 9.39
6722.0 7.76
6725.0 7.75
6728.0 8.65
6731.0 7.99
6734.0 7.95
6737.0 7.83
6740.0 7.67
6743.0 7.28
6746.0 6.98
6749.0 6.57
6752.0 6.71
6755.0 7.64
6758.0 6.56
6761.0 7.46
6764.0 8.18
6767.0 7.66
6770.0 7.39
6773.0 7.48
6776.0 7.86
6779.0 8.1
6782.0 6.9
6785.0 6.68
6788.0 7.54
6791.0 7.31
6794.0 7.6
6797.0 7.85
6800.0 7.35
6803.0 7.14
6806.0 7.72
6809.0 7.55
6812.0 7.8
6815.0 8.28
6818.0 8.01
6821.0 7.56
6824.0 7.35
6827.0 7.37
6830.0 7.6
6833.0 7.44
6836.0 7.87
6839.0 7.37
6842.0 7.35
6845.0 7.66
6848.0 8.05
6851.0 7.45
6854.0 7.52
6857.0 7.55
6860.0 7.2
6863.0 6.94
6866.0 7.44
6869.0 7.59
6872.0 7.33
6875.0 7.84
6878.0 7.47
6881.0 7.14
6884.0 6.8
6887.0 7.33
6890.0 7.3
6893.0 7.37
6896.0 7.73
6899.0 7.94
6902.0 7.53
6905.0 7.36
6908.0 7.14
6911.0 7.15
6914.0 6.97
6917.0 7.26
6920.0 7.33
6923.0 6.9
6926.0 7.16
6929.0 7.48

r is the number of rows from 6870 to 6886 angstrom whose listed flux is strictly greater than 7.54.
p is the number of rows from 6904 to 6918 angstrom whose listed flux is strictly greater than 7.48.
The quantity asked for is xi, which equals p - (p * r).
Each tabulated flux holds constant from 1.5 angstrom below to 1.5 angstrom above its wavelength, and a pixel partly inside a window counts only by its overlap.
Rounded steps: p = 0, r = 1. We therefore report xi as 0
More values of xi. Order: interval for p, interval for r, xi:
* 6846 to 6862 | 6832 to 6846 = -3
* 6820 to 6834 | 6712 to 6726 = -8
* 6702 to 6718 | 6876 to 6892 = 3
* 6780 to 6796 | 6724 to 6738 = -8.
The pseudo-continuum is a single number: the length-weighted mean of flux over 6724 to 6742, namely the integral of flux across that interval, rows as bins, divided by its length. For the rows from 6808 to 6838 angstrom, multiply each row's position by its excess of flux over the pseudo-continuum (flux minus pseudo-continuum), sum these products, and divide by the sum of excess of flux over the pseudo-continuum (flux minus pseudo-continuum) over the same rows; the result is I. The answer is 6825.3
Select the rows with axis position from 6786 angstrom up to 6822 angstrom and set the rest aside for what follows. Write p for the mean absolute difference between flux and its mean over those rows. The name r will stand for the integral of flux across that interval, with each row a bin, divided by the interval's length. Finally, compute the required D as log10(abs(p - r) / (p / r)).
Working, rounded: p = 0.24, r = 7.63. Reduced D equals 2.37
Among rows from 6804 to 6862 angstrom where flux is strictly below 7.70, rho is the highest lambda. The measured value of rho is 6860.0 angstrom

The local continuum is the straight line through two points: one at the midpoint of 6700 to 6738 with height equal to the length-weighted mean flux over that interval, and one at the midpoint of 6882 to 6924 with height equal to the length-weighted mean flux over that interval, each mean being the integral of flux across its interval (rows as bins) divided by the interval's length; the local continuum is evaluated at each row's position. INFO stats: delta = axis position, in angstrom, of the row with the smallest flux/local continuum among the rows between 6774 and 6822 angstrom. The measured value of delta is 6785.0 angstrom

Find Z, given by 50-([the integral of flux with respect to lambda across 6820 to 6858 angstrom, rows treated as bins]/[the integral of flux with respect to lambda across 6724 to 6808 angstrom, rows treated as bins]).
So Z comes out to 49.5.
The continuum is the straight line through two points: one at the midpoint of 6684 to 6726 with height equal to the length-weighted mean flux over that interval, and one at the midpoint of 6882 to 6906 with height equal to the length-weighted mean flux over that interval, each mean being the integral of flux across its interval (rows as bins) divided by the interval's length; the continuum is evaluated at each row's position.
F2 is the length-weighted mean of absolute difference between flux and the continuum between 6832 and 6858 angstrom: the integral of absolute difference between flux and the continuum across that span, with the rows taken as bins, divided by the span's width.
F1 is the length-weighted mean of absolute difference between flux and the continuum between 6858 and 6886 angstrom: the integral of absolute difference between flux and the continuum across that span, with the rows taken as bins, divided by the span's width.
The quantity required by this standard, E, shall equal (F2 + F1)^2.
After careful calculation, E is 0.2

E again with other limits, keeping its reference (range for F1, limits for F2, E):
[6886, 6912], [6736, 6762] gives 0.8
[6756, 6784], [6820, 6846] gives 0.4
